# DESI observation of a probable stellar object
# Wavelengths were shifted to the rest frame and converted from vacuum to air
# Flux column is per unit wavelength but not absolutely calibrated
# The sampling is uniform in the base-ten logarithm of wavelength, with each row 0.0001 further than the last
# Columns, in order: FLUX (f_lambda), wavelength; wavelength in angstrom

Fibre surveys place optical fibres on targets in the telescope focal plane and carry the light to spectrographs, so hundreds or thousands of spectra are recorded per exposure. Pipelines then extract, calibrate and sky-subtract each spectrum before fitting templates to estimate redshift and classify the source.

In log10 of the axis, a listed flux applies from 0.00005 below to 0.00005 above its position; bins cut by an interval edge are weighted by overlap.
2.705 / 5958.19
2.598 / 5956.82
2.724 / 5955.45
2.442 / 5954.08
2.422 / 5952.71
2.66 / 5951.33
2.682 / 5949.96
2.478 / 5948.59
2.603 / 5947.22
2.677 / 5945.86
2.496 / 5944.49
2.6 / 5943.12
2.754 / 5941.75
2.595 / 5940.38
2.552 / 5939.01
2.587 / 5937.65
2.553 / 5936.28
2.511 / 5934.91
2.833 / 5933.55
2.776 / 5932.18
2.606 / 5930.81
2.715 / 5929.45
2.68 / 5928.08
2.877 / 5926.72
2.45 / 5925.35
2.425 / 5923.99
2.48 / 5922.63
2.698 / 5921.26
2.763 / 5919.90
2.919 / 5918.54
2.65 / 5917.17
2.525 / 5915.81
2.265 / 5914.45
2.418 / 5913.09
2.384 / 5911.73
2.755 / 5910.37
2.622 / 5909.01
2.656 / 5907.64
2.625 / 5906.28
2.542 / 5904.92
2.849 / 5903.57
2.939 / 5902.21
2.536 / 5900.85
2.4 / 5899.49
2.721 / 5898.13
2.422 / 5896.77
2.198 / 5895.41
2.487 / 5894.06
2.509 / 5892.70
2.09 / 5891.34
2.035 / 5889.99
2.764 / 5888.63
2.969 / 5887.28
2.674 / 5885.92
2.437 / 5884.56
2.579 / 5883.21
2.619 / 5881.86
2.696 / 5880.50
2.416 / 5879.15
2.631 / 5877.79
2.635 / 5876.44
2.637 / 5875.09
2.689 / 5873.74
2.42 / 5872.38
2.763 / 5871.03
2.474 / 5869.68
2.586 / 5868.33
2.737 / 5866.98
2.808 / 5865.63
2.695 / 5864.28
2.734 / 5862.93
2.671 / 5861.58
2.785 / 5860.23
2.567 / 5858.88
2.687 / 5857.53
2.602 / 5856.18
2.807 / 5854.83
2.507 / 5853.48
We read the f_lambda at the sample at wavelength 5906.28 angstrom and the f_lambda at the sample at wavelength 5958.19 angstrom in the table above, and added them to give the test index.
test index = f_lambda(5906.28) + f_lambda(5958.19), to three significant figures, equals 5.33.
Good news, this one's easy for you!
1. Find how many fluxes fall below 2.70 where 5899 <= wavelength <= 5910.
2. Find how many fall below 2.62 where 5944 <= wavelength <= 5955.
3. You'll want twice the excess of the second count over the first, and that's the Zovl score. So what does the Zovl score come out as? -2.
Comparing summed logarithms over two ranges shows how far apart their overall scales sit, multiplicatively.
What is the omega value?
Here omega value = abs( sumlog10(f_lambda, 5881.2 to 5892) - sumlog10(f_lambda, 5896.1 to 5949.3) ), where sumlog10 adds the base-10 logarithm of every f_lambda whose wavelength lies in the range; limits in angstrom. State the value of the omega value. 13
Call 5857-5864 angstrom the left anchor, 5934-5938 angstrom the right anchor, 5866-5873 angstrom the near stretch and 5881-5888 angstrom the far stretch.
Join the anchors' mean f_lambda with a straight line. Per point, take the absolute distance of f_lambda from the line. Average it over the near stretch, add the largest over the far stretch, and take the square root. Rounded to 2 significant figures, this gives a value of 0.68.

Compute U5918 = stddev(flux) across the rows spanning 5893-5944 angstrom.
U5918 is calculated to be 0.17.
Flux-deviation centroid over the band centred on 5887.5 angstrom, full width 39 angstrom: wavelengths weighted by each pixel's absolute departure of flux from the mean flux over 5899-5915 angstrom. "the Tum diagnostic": 5889.8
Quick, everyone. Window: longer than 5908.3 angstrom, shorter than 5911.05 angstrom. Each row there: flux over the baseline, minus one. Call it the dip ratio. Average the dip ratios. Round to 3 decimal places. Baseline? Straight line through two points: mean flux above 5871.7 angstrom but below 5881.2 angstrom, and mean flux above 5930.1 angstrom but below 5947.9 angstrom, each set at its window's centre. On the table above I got 0.030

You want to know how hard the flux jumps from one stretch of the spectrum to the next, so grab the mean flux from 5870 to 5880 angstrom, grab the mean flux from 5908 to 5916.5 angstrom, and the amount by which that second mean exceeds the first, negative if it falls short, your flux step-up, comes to -0.10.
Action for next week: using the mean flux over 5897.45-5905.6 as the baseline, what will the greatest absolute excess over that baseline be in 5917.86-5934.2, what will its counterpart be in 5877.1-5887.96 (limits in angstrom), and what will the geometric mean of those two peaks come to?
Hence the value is 0.28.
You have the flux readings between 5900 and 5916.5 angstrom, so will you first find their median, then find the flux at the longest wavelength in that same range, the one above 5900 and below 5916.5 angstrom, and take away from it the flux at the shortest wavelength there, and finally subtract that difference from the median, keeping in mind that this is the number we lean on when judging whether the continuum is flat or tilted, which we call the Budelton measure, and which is 2.59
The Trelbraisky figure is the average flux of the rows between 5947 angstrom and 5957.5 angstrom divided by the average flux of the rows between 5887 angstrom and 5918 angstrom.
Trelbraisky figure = 1.02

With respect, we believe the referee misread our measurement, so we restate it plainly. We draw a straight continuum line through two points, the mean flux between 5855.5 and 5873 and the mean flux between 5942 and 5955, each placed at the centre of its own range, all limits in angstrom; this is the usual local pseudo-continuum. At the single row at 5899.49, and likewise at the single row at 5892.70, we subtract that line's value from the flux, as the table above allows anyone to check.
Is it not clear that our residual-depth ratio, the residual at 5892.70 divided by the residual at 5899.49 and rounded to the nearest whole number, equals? 1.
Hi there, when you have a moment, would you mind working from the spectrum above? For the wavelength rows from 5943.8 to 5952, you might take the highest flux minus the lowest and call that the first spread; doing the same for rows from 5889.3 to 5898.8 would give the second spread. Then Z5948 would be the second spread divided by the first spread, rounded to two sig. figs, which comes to 3.4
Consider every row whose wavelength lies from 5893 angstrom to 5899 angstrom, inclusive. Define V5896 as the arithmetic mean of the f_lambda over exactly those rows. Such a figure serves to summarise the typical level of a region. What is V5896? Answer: 2.46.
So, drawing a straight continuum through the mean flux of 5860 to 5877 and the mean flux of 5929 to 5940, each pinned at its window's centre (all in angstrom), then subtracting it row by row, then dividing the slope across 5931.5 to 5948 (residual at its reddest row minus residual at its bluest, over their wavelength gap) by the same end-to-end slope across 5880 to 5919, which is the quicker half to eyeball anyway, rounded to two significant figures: -1.8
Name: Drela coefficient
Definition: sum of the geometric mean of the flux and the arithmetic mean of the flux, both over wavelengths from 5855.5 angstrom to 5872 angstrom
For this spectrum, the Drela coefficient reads 5.35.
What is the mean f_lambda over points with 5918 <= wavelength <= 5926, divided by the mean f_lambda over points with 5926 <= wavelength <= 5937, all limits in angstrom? 0.974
